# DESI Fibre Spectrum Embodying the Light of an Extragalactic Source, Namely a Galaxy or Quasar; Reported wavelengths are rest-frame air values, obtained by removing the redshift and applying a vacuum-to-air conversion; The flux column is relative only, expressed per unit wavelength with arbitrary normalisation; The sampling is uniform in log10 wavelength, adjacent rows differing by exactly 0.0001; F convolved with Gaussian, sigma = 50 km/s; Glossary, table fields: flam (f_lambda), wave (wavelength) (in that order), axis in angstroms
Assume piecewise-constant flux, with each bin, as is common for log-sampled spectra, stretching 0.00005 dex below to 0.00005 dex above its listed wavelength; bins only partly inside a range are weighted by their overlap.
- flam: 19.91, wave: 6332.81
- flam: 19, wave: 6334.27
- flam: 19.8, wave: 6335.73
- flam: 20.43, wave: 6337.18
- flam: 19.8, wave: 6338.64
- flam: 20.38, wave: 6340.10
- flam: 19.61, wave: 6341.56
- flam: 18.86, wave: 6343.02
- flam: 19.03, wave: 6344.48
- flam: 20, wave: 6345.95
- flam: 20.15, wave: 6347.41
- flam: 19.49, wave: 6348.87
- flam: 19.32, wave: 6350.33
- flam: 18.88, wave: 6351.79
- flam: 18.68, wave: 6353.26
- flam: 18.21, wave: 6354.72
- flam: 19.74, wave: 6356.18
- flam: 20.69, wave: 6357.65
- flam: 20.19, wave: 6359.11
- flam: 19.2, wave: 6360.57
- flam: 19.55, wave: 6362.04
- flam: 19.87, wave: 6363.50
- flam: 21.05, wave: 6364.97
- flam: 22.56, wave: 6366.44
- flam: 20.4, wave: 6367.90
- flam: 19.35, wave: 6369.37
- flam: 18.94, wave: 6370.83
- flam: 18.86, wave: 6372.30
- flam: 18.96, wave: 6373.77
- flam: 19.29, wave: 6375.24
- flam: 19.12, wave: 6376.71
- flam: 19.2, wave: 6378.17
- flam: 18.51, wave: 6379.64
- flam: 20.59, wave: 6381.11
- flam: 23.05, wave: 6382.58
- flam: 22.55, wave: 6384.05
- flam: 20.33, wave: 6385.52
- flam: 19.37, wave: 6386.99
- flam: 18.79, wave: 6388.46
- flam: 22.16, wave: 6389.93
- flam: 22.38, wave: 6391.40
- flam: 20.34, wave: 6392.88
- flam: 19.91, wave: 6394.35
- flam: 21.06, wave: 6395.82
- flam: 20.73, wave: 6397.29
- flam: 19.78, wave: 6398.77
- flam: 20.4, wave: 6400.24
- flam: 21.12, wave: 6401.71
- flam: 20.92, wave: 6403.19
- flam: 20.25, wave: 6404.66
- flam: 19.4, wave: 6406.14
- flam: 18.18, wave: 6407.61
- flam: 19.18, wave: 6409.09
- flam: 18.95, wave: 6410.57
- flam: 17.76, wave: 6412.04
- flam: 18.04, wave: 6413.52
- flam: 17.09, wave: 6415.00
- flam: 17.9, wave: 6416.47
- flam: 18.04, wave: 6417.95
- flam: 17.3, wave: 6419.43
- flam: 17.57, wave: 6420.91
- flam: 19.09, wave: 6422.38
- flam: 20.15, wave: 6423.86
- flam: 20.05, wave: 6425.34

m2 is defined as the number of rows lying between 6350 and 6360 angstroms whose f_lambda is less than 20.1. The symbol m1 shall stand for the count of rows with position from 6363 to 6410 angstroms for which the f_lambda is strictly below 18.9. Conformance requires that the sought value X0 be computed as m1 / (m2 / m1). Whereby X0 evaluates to 3.2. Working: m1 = 4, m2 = 5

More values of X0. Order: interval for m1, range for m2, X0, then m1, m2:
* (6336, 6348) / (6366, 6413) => 0.1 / 1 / 17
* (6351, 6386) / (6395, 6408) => 8.3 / 5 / 3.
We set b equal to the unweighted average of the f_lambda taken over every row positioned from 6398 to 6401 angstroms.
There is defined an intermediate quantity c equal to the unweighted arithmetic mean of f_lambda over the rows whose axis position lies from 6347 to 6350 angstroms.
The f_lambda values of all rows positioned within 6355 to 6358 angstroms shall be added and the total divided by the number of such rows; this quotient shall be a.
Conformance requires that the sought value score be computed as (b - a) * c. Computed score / -2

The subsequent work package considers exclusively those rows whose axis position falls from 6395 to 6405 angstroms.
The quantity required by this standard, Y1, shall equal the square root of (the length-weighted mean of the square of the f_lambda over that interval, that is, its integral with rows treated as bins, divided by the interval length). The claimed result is 20.6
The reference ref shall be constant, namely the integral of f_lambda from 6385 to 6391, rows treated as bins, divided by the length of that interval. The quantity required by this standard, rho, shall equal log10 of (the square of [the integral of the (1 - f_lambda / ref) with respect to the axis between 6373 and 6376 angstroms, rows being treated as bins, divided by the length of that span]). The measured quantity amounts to -2.48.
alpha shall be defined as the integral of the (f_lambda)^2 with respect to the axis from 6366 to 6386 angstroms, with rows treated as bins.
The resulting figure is 8113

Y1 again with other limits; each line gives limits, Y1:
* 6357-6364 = 19.9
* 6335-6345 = 19.7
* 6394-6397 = 20.6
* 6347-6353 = 19.4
